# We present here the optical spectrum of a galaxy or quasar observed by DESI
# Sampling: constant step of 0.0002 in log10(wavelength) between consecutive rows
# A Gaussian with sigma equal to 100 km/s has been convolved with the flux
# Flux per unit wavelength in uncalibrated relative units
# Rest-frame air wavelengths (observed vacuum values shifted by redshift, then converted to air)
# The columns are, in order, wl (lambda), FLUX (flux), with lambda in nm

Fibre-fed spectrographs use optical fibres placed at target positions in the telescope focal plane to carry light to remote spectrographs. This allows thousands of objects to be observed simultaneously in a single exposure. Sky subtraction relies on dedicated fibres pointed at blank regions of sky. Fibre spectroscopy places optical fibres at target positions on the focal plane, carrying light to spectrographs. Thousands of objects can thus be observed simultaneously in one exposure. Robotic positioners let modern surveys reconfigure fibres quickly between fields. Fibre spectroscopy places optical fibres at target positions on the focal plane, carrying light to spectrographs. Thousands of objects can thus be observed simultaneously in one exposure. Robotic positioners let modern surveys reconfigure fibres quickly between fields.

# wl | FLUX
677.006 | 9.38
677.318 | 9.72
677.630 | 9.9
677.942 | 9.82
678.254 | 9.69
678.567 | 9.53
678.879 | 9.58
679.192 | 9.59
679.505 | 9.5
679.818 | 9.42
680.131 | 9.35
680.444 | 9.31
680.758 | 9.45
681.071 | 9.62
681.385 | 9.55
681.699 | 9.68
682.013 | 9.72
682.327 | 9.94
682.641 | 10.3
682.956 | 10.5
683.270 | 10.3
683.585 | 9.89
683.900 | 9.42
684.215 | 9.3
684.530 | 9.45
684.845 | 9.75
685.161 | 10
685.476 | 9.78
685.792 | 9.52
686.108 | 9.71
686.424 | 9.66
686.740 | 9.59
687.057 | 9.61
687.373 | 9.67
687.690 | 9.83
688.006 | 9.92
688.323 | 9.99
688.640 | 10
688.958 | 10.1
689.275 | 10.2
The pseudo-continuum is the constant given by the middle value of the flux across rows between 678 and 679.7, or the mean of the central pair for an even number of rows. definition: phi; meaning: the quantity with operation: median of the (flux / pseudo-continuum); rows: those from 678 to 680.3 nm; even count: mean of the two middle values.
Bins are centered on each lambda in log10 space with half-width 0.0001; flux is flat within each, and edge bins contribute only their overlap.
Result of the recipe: 0.99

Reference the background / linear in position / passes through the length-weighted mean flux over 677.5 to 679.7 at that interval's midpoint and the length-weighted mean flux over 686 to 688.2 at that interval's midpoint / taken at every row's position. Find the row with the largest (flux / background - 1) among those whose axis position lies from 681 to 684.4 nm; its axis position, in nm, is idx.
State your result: 682.956 nm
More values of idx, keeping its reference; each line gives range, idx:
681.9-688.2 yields 682.956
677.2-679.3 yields 677.630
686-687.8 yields 687.690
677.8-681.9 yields 677.942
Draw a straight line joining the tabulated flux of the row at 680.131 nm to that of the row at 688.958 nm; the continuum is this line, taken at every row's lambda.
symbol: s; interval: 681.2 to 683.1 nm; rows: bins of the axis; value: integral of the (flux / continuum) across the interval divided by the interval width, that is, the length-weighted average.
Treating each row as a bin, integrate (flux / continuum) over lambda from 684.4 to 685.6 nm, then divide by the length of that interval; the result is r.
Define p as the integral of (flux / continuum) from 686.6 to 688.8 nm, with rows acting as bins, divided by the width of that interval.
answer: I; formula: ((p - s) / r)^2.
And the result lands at 0.0040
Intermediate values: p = 0.98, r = 1.00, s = 1.04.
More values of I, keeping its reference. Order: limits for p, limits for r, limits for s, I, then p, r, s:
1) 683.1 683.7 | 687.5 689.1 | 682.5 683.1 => 0.0011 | 1.05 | 0.99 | 1.08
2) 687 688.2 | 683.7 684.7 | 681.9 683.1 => 0.0068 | 0.98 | 0.97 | 1.06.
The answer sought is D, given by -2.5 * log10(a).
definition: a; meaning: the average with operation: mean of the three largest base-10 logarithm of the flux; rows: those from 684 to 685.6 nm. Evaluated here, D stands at 0.008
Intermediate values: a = 0.99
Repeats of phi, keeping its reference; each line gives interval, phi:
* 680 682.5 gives 1.00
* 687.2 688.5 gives 1.03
